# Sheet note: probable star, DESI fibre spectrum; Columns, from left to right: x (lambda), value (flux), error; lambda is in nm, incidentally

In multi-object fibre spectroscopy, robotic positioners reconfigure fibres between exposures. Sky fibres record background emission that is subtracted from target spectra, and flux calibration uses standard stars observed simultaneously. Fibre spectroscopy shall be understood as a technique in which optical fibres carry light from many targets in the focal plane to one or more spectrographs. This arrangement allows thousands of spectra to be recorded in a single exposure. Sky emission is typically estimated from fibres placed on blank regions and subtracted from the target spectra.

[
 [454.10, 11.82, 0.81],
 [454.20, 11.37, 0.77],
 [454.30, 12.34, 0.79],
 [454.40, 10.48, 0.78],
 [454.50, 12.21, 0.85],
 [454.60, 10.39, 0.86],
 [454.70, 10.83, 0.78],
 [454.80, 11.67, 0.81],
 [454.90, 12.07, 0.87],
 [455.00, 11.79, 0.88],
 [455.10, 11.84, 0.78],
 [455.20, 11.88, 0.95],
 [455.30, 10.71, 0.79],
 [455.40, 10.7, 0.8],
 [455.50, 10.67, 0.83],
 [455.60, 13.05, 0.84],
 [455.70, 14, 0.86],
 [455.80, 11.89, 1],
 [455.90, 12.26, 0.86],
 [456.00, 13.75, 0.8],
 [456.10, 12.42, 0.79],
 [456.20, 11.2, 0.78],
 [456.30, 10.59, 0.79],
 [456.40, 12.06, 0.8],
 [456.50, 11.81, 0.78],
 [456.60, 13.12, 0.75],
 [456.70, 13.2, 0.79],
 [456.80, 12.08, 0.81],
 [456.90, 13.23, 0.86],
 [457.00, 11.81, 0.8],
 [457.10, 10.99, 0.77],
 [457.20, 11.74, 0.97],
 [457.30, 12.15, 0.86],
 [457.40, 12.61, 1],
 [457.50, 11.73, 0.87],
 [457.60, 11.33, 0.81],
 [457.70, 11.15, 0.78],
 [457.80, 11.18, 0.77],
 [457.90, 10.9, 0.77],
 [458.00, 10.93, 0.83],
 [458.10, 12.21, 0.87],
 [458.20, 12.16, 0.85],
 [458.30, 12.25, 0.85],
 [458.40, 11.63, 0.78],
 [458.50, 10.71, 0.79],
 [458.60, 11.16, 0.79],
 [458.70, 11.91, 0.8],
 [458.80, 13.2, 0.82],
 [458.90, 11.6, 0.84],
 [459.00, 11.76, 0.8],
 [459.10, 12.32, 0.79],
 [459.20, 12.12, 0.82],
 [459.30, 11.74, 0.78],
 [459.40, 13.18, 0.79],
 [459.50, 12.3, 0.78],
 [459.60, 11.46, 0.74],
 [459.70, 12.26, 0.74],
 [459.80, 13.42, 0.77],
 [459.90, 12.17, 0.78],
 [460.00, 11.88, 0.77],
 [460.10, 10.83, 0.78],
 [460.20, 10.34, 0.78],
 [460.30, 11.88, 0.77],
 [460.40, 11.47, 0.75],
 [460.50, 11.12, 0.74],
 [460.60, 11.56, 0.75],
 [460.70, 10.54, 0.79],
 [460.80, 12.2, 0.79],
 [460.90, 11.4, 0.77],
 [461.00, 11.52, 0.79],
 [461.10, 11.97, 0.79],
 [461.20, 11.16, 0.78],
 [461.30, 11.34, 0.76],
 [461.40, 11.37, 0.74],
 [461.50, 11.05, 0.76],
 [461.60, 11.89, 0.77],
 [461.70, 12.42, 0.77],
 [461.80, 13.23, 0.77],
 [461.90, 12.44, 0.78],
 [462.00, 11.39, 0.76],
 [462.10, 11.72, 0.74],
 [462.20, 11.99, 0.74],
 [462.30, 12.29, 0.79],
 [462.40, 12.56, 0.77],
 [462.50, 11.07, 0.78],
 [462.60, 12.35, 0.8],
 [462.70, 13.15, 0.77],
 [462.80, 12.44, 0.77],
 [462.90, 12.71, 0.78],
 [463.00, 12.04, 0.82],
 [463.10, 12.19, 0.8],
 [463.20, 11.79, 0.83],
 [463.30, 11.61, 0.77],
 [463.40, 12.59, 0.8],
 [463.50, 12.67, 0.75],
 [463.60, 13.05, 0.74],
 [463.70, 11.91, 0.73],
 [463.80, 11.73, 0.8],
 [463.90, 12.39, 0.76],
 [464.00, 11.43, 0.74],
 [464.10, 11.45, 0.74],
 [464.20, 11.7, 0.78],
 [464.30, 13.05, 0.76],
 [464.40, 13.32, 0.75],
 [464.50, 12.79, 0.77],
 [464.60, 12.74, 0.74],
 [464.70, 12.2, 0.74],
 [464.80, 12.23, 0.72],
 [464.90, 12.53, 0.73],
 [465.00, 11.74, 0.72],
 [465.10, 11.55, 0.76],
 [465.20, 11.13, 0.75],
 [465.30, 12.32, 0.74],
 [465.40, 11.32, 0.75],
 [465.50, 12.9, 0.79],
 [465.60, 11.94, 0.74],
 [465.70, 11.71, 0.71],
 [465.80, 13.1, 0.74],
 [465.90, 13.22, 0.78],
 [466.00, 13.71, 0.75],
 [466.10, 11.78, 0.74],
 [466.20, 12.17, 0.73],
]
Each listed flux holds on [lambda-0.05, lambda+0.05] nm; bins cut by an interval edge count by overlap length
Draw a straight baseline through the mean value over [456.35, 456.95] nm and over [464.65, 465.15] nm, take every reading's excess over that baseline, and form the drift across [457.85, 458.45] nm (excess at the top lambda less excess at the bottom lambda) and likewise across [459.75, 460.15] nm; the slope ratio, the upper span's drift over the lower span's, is -3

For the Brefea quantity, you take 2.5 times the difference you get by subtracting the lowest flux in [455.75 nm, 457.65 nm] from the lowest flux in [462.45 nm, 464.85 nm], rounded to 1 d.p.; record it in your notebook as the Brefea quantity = 1.2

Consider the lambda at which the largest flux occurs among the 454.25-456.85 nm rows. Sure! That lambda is 455.70 nm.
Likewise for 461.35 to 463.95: 461.80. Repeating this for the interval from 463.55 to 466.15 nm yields 466.00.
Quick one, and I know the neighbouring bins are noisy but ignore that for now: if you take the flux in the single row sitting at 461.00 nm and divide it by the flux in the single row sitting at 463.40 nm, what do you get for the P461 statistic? 0.92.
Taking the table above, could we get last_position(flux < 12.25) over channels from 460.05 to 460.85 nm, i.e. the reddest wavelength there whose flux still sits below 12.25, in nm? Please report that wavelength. 460.80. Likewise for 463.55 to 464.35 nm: 464.20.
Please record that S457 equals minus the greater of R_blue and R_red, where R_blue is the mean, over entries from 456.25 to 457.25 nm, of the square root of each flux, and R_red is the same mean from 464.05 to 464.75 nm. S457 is -3.53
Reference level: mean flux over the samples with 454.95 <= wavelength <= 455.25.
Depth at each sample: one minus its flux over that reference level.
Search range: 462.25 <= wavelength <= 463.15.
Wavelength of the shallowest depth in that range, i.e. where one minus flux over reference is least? 462.70 nm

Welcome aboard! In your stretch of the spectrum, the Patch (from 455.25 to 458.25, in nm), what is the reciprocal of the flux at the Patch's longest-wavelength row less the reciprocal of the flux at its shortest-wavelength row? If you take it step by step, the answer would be -0.011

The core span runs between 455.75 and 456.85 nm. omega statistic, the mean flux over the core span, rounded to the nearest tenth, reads 12.2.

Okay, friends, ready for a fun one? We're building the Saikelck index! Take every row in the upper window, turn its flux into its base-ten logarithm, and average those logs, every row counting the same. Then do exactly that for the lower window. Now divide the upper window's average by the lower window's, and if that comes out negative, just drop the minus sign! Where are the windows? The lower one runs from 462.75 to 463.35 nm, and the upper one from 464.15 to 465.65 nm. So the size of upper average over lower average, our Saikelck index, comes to 1.00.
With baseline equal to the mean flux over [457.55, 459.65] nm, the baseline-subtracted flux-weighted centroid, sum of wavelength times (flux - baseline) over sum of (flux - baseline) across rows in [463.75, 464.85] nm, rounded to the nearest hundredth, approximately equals 464.48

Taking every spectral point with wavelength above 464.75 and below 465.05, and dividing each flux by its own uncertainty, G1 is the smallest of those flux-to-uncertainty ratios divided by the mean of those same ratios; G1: 0.97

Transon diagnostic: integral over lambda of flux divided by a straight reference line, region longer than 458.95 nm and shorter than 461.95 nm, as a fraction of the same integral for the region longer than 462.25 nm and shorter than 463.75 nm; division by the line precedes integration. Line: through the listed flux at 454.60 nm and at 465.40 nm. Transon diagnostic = 2.0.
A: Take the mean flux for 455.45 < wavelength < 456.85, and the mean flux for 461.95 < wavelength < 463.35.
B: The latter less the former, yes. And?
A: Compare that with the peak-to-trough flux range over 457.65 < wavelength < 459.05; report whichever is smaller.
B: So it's -0.20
